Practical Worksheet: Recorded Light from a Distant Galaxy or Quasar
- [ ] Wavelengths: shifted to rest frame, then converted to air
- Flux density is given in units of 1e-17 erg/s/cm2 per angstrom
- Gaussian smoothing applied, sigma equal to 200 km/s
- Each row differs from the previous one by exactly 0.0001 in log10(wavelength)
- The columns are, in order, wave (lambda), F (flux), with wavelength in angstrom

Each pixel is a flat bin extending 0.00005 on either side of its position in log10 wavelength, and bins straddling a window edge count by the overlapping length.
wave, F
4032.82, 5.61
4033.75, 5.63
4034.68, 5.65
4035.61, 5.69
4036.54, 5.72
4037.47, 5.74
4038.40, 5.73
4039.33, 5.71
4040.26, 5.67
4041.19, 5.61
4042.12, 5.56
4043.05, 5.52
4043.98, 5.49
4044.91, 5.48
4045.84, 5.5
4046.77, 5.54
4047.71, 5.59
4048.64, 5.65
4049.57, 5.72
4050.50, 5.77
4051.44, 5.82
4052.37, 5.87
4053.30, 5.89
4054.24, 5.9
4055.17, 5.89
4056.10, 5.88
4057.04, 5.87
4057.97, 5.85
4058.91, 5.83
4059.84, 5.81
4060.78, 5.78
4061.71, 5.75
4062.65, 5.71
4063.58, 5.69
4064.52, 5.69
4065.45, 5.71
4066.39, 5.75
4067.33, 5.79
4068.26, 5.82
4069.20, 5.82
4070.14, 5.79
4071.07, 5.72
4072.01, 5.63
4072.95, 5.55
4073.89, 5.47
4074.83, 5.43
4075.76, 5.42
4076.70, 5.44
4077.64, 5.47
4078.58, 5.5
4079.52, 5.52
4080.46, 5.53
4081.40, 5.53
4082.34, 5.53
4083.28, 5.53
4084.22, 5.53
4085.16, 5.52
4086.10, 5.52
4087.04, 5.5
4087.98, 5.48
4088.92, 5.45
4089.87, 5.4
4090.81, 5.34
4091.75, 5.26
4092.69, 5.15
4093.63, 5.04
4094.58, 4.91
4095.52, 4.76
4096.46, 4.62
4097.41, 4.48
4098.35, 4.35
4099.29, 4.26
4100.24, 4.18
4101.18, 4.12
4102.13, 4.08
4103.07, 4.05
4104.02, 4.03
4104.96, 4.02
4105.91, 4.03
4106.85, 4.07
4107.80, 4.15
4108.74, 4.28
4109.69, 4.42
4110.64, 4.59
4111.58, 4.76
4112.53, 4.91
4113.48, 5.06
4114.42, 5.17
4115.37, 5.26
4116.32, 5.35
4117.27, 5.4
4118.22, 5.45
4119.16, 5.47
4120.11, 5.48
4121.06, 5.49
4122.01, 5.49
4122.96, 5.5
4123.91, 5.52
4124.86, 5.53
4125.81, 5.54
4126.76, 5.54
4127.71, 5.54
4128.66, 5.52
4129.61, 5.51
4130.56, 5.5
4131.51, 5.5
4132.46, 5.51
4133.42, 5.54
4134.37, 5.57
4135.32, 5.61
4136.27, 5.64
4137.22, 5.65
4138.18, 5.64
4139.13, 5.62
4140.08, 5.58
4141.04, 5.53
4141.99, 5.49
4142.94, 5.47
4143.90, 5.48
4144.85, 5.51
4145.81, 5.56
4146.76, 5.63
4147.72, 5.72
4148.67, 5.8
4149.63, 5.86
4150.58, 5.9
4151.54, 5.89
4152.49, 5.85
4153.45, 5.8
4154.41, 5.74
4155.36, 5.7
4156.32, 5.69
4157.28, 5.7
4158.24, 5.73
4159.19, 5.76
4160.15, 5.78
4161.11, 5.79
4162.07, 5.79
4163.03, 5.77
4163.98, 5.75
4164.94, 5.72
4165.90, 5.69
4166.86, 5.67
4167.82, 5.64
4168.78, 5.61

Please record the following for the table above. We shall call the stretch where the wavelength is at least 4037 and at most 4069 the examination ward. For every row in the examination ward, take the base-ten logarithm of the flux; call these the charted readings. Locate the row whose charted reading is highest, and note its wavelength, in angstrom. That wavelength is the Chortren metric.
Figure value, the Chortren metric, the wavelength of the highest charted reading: 4054.24 angstrom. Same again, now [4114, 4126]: 4125.81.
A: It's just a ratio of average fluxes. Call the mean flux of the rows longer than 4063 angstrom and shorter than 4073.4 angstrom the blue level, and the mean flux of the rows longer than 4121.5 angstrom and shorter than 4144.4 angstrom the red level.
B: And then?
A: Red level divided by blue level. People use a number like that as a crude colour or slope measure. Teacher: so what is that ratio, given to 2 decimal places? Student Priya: 0.97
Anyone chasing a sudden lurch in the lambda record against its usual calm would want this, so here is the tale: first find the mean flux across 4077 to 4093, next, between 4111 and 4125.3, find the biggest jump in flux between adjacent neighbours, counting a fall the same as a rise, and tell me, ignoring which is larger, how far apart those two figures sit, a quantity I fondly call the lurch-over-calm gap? 5.31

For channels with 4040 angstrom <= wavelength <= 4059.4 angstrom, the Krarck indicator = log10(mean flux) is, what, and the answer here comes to 0.757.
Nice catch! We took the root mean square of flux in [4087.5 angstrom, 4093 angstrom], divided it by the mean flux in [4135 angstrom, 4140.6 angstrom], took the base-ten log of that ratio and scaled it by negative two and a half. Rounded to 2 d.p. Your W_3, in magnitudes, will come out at 0.05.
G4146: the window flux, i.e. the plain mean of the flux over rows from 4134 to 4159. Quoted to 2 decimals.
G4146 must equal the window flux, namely 5.67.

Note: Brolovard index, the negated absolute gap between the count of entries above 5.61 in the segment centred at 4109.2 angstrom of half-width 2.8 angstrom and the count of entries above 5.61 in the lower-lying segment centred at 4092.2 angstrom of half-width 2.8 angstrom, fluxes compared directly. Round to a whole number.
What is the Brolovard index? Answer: 0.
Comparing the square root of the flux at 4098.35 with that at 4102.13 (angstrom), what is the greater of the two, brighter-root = 2.086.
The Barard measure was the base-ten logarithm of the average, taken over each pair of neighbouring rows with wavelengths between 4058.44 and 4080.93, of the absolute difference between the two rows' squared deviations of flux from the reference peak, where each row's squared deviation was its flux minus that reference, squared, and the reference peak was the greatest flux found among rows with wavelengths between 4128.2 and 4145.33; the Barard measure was -2.1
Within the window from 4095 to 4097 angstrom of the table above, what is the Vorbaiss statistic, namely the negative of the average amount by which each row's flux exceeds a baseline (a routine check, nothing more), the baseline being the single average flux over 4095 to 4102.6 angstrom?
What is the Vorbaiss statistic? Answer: -0.33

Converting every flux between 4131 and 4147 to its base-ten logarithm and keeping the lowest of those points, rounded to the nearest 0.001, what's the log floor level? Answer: 0.738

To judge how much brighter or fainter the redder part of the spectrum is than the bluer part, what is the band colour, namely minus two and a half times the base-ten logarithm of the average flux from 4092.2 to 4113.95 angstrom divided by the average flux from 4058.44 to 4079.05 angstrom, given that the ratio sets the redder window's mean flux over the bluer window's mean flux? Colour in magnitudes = 0.26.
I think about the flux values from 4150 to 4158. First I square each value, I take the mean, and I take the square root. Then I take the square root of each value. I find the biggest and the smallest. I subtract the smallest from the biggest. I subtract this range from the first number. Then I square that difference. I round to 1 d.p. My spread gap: 33.0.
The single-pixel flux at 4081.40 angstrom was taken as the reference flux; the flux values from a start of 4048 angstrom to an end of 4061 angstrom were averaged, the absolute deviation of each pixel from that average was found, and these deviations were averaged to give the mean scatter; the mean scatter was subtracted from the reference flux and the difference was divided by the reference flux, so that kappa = 0.990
